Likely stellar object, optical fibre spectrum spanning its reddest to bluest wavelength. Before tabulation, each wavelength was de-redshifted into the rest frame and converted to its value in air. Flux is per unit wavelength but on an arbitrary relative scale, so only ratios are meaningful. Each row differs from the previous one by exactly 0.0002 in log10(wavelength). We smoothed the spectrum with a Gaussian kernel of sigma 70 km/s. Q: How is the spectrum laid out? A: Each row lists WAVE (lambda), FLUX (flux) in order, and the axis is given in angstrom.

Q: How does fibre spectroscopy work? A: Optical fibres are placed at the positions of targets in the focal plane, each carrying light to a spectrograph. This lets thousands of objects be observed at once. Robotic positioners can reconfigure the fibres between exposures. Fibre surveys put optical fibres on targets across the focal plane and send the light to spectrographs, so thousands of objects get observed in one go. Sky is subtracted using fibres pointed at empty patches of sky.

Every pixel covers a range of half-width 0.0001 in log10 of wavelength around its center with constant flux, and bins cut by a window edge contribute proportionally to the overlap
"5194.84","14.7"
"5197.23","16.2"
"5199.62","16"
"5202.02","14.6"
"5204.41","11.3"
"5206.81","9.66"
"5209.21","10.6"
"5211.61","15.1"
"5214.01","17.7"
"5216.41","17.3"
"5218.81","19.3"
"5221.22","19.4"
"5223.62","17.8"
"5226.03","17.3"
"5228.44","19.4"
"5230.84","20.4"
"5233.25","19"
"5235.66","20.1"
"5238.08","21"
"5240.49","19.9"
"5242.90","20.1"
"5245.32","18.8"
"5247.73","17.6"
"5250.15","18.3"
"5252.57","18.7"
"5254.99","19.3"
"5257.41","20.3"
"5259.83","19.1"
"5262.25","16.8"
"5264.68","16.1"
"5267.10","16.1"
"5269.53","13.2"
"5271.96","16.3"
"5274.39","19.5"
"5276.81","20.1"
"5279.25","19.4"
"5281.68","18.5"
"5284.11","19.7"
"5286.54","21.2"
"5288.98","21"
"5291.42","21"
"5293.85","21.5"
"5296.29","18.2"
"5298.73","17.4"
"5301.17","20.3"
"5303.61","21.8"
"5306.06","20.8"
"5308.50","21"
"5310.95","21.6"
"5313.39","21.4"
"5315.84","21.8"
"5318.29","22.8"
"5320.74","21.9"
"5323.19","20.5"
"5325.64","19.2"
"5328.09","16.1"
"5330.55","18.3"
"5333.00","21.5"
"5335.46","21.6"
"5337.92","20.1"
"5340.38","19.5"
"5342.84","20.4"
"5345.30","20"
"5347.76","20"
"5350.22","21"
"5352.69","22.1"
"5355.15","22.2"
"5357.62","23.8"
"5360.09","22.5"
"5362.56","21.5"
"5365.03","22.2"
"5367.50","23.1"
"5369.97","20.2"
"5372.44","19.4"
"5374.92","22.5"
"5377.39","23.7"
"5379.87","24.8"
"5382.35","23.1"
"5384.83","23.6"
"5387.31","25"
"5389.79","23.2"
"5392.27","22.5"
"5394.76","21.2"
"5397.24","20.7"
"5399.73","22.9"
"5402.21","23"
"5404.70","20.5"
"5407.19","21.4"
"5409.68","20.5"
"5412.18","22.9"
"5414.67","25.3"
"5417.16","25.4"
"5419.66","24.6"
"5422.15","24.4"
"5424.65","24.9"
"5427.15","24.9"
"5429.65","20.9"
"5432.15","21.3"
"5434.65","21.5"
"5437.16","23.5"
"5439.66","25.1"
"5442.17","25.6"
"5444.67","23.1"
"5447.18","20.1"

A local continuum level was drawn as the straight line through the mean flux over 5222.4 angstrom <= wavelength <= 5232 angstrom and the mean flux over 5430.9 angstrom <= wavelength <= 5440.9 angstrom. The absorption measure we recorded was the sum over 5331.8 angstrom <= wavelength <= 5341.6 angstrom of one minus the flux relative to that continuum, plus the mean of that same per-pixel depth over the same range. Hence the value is 0.1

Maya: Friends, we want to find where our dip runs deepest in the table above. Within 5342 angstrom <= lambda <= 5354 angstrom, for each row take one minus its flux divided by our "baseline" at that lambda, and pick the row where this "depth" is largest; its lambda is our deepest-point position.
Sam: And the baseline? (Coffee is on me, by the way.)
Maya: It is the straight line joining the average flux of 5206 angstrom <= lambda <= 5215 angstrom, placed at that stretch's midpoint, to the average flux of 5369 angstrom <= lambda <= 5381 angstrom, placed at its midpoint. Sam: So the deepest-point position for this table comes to 5347.76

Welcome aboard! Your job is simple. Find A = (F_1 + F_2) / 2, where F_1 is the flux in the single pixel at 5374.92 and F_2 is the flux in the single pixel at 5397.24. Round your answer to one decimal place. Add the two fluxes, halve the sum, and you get 21.6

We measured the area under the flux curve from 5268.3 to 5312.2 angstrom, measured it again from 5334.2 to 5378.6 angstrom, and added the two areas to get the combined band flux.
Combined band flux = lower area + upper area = 1811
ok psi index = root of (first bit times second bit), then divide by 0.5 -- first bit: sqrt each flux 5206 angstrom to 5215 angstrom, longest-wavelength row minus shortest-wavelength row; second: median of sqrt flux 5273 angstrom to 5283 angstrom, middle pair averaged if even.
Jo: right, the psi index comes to 4.4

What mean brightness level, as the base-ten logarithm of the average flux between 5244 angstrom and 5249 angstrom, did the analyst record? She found 1.26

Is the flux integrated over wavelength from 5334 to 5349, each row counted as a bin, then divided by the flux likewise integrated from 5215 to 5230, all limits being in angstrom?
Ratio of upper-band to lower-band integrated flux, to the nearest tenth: 1.1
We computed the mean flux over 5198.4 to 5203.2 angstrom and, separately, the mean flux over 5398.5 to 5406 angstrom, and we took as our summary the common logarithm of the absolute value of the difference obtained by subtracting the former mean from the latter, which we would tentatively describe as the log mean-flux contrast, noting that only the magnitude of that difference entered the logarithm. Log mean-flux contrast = 0.8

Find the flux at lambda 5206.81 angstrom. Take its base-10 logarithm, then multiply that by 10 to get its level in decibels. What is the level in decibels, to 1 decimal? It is 9.8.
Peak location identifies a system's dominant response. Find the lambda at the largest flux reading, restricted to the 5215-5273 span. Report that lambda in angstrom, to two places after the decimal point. 5238.08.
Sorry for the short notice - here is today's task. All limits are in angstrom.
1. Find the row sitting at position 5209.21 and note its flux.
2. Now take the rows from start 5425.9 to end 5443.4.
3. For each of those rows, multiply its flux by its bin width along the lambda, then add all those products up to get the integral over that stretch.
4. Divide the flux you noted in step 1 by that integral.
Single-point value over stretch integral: 0.026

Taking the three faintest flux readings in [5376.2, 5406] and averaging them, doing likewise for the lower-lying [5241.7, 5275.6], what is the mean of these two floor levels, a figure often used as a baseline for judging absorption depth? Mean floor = 18.0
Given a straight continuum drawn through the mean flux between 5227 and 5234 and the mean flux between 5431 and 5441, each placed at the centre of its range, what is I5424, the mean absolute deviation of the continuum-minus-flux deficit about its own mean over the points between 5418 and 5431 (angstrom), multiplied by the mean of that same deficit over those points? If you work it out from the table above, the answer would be -1.6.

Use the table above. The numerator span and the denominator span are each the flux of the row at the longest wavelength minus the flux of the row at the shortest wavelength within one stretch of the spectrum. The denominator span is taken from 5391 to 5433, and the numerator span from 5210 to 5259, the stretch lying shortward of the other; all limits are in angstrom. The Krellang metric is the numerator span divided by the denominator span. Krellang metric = -4.3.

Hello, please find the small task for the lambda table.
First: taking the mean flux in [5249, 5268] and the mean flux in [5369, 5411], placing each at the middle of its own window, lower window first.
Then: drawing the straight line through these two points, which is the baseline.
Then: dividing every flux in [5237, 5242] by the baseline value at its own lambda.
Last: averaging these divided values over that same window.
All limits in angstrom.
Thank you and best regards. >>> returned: 1.17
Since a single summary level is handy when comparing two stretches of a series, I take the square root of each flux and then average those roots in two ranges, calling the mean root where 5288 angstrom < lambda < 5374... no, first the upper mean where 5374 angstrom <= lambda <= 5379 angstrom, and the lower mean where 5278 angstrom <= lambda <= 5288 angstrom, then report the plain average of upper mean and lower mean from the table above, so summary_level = 4.6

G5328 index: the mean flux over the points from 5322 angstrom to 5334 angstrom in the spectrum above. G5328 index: 19.1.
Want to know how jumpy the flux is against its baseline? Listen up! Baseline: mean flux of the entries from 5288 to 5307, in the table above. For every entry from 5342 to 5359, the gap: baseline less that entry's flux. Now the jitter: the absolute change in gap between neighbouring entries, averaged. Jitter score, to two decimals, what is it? 0.70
